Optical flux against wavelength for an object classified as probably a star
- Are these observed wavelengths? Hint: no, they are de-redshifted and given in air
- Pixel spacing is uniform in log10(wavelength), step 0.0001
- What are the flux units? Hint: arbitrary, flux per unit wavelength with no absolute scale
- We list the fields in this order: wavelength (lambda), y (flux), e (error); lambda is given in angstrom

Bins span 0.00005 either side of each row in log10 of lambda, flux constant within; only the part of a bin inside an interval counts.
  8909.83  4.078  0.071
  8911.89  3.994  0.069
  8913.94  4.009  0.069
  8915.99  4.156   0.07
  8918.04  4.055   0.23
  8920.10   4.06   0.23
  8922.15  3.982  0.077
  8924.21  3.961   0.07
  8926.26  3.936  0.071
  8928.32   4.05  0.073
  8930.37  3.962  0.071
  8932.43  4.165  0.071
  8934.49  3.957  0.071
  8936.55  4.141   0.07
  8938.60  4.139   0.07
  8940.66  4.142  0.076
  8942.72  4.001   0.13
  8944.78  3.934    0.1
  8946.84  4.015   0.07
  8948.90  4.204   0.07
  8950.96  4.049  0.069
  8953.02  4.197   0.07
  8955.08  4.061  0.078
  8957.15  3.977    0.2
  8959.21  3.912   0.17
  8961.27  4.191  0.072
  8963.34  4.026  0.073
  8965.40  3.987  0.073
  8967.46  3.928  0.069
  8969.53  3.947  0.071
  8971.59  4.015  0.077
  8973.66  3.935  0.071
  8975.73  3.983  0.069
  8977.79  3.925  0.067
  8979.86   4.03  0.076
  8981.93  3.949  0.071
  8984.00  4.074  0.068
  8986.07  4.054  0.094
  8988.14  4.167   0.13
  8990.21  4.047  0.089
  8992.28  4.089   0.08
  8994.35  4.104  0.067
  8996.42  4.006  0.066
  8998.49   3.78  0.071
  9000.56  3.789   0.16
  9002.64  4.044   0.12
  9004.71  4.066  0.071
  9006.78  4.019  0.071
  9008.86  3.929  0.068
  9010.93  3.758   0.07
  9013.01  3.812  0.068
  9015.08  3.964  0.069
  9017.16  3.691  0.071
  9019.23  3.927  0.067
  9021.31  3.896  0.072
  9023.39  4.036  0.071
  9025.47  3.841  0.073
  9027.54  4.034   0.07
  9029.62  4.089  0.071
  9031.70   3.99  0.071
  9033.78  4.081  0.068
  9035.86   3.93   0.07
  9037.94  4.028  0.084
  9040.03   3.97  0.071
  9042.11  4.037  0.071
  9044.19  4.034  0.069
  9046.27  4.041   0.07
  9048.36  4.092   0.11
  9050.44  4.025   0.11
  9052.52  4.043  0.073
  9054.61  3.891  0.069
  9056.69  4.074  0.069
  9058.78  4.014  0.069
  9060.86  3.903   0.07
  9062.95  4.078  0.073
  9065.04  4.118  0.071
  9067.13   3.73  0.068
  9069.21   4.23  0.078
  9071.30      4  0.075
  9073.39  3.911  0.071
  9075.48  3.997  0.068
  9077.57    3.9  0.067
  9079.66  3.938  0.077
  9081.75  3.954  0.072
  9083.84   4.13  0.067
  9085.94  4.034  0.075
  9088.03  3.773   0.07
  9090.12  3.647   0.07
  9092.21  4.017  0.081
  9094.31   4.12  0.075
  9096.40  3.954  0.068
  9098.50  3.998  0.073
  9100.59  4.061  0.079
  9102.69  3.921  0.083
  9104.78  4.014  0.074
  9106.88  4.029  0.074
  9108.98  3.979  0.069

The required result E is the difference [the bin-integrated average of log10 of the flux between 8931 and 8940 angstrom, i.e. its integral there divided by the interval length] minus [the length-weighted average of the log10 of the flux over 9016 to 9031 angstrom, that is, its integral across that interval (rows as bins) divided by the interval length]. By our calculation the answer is 0.018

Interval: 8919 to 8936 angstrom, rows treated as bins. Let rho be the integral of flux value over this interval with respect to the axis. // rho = 68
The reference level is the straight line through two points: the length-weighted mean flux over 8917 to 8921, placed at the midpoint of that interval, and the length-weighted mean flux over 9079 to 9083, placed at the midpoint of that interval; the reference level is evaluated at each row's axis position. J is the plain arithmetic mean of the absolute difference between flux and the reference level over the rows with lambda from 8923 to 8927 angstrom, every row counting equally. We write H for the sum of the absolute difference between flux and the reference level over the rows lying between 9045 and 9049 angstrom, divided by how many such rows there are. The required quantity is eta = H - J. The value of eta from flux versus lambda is -0.014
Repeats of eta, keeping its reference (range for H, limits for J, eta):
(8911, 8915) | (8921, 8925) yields -0.024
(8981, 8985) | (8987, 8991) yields -0.031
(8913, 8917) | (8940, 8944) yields 0.004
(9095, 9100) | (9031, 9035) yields -0.021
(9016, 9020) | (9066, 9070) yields -0.064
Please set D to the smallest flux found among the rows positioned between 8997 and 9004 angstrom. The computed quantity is 3.78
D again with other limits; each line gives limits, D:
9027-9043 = 3.93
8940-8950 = 3.934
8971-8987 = 3.925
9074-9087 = 3.9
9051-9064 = 3.891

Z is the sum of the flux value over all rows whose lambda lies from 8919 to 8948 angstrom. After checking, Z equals 56.4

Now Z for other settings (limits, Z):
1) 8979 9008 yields 56.2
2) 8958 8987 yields 56.0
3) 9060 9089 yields 55.7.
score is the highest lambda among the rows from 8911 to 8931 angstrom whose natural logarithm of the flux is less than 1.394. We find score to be 8930.37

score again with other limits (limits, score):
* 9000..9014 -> 9013.01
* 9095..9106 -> 9104.78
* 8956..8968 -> 8967.46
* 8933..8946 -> 8944.78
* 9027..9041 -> 9040.03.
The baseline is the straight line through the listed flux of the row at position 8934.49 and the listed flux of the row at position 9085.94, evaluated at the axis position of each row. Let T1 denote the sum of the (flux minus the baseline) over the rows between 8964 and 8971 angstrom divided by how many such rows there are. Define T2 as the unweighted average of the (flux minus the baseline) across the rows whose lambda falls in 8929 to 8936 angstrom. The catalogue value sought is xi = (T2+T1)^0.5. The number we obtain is 0.23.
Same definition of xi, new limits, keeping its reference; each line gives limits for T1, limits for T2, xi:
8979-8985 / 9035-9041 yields 0.05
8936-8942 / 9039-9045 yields 0.43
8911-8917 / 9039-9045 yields 0.33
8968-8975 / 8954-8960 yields 0.07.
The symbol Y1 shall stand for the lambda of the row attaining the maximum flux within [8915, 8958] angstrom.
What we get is 8948.90 angstrom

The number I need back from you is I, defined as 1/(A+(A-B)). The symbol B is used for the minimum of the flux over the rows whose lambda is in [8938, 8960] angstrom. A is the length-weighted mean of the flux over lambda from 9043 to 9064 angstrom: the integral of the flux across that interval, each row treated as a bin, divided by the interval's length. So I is 0.242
